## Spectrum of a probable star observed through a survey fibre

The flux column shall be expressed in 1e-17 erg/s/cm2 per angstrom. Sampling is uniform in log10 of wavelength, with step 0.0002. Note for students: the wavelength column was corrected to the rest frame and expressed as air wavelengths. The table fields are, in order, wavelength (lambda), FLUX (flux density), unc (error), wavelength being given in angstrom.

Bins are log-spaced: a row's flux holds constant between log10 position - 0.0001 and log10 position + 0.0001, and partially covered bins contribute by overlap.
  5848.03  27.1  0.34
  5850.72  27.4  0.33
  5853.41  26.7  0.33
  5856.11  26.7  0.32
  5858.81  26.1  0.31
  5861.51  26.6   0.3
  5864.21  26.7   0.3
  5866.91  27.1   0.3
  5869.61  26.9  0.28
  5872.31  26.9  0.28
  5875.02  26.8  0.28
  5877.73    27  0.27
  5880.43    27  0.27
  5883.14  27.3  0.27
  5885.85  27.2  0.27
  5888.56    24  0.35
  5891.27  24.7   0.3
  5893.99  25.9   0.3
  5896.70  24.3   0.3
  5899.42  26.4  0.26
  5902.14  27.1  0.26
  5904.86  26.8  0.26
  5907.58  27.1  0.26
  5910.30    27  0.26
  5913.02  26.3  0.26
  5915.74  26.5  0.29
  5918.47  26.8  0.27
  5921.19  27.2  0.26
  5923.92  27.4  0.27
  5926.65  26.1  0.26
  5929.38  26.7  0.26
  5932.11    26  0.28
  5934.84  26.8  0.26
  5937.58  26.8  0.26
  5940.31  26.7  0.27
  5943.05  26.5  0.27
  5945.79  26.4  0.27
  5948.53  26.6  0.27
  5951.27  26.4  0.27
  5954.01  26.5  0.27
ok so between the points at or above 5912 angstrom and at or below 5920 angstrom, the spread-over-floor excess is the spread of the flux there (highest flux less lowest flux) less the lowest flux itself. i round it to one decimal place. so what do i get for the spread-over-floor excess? -25.8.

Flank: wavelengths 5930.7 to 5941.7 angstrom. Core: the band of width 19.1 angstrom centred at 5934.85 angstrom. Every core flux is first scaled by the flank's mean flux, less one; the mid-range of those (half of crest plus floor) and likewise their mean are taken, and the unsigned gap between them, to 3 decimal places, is 0.004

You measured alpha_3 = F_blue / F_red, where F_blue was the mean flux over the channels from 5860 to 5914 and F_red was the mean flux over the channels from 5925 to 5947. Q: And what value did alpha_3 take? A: 1.00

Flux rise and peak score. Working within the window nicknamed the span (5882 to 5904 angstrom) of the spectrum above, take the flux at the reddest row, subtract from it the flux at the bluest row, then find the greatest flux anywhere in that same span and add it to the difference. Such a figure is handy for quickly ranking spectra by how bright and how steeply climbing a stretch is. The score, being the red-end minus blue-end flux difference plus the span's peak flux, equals 27.1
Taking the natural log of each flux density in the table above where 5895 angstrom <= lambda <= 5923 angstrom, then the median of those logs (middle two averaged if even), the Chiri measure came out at 3.29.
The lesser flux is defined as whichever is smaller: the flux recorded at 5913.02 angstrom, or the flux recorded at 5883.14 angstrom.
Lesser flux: 26.3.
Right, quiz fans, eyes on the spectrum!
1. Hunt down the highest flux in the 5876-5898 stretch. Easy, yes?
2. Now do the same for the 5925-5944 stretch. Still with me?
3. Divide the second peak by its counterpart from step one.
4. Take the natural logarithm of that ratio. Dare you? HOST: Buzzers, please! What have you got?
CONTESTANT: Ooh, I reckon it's -0.018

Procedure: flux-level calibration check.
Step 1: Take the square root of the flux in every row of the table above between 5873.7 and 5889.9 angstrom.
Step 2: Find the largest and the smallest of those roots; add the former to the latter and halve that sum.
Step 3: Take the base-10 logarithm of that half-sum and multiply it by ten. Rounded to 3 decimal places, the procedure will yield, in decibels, 7.043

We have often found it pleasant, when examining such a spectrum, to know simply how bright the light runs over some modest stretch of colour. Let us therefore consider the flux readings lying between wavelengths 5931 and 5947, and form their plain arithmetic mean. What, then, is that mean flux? 26.5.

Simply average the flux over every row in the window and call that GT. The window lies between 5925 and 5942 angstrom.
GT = 26.5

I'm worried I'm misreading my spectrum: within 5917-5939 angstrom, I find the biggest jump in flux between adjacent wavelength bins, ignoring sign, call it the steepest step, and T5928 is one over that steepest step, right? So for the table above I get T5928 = 0.8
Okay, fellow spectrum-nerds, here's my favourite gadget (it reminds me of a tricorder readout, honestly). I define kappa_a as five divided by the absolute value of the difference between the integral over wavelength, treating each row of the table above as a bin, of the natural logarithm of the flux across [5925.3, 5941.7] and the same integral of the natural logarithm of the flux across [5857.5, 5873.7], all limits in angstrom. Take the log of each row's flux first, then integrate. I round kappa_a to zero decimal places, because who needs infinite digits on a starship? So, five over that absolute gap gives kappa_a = 10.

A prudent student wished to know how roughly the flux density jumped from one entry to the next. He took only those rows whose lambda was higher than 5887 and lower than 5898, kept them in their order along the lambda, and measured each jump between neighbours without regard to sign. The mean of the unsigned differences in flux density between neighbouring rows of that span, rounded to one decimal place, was 1.2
